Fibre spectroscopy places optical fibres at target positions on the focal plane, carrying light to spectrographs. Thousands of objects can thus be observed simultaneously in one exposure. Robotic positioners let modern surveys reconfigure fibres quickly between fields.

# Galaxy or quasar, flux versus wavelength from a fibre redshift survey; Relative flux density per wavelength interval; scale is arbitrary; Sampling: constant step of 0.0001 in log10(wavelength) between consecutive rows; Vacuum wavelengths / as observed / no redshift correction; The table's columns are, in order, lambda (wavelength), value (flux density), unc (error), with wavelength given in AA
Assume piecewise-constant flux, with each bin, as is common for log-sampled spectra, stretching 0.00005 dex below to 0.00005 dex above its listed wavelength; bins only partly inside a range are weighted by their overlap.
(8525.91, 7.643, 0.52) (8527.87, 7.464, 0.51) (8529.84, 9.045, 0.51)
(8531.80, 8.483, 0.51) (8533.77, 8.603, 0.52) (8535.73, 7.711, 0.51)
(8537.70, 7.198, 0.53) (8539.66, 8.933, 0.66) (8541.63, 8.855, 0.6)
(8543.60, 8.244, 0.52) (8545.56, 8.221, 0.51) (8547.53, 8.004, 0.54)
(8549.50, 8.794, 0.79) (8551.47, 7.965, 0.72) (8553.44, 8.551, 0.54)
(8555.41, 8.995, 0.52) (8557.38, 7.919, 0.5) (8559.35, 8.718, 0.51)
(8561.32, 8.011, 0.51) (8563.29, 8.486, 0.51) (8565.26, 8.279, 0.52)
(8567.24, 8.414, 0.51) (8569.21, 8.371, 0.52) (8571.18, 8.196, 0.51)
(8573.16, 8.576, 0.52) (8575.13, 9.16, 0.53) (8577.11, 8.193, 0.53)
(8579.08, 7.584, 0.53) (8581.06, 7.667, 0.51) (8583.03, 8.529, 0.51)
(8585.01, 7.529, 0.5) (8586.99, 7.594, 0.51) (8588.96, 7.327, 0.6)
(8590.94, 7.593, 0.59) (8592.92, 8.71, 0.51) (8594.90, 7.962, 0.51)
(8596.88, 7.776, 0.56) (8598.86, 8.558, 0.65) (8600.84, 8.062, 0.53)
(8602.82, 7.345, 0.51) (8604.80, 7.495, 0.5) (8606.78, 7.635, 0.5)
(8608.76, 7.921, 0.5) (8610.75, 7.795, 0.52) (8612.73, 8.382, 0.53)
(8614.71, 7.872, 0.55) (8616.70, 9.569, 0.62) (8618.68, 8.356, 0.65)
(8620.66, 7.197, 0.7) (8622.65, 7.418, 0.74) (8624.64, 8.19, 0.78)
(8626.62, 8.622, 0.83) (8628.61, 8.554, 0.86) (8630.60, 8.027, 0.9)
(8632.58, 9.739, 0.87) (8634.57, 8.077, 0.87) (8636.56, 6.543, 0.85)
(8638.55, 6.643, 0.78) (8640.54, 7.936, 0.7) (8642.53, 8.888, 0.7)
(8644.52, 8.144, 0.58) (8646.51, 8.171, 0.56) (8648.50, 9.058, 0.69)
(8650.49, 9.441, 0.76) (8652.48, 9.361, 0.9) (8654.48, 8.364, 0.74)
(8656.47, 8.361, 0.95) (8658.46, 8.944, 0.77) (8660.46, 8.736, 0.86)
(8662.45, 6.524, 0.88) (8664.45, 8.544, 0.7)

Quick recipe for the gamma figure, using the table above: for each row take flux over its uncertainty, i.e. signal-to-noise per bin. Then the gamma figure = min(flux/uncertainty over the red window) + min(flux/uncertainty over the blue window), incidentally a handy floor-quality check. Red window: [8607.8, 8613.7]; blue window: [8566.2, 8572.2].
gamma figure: 31.1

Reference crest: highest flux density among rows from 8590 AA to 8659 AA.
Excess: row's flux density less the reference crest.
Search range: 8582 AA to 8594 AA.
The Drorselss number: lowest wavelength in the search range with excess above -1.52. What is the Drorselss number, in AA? 8583.03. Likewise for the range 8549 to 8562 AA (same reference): 8549.50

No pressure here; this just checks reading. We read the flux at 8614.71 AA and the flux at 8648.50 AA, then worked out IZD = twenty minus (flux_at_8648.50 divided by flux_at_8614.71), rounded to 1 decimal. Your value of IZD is 18.8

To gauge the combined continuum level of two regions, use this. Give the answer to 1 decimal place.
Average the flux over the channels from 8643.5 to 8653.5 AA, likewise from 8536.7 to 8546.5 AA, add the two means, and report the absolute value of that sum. 17.1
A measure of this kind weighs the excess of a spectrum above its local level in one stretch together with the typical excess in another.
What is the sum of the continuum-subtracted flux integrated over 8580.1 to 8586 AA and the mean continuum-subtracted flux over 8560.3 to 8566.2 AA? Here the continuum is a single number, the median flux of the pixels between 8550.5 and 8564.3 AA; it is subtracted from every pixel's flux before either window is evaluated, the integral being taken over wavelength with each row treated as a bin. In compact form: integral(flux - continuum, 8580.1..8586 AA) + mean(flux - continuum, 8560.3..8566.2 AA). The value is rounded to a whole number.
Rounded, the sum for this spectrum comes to -4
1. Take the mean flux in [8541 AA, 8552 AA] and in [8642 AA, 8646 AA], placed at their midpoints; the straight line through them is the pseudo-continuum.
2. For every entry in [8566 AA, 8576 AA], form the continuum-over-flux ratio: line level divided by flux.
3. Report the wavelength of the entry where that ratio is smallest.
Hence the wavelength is 8575.13 AA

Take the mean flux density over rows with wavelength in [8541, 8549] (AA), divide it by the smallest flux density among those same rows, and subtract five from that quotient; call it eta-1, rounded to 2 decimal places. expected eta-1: -3.96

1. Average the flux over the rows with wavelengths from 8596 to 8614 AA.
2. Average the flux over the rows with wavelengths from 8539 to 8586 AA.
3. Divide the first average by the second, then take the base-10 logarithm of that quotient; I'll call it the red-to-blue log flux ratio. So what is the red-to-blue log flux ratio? -0.024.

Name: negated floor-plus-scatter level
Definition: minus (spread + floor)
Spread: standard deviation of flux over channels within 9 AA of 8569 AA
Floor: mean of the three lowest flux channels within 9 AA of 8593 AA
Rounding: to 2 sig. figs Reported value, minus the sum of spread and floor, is -7.8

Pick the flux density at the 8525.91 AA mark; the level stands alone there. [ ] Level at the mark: 7.643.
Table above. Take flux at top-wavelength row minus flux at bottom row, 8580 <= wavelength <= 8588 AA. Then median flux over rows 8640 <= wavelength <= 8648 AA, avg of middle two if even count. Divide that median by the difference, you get -112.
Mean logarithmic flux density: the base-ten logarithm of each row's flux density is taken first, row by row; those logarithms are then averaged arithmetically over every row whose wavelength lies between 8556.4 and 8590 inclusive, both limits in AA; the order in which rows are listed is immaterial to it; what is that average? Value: 0.910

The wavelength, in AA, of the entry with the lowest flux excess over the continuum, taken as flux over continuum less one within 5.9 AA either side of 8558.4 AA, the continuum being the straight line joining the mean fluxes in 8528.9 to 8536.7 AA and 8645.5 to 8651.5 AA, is 8557.38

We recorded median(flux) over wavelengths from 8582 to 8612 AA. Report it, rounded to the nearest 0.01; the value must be 7.78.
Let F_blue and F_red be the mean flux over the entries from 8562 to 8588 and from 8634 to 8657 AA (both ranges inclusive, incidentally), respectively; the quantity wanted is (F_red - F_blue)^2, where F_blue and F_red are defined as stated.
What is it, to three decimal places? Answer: 0.003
